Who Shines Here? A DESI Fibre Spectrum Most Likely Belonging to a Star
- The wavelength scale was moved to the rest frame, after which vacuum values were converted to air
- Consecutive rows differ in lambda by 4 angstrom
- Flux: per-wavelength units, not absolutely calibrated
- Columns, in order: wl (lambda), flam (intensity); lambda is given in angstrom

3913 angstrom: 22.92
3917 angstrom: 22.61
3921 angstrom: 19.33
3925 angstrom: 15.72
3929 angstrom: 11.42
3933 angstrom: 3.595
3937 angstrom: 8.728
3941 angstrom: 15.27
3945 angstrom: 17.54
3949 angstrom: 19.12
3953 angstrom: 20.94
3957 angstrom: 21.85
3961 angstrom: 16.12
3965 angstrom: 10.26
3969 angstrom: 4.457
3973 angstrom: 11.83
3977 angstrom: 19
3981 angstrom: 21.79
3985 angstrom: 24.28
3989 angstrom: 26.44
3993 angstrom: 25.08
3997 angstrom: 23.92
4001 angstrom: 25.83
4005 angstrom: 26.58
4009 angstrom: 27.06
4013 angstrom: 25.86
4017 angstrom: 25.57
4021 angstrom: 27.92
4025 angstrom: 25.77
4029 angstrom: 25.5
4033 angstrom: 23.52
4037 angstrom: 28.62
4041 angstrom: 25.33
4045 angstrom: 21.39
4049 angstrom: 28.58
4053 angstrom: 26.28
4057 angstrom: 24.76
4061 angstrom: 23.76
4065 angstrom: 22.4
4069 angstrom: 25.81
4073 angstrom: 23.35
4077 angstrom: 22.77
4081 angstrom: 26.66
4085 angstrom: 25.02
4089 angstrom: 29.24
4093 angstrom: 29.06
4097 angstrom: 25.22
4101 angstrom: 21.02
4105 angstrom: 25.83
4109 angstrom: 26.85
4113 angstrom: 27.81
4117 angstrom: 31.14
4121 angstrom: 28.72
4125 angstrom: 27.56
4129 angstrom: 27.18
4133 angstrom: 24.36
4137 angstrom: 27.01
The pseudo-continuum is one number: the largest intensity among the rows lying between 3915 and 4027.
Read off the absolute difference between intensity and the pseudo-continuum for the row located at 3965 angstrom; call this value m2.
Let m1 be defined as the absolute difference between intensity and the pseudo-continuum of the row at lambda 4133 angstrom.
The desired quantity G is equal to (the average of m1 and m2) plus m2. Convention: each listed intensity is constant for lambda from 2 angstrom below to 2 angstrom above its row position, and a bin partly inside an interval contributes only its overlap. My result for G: 28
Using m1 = 3.6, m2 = 18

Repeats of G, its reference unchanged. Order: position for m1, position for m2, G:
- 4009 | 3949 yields 14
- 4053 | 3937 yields 30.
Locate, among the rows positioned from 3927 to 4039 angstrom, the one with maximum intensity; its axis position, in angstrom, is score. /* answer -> 4037 angstrom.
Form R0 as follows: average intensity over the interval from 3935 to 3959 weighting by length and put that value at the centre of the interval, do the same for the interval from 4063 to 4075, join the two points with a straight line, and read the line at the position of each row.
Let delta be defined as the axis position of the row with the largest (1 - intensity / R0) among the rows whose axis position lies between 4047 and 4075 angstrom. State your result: 4065 angstrom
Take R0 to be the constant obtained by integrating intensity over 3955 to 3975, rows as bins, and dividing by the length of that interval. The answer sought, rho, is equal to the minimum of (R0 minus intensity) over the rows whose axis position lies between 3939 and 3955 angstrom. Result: -8.0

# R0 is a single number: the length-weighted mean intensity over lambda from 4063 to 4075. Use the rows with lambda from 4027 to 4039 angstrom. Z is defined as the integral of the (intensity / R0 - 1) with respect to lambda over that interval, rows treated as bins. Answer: 1.0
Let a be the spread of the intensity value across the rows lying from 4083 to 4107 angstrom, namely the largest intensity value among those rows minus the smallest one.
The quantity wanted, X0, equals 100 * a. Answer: 822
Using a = 8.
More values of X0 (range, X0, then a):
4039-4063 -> 719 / 7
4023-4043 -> 510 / 5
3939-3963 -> 658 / 7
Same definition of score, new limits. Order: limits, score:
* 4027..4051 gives 4037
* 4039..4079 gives 4049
